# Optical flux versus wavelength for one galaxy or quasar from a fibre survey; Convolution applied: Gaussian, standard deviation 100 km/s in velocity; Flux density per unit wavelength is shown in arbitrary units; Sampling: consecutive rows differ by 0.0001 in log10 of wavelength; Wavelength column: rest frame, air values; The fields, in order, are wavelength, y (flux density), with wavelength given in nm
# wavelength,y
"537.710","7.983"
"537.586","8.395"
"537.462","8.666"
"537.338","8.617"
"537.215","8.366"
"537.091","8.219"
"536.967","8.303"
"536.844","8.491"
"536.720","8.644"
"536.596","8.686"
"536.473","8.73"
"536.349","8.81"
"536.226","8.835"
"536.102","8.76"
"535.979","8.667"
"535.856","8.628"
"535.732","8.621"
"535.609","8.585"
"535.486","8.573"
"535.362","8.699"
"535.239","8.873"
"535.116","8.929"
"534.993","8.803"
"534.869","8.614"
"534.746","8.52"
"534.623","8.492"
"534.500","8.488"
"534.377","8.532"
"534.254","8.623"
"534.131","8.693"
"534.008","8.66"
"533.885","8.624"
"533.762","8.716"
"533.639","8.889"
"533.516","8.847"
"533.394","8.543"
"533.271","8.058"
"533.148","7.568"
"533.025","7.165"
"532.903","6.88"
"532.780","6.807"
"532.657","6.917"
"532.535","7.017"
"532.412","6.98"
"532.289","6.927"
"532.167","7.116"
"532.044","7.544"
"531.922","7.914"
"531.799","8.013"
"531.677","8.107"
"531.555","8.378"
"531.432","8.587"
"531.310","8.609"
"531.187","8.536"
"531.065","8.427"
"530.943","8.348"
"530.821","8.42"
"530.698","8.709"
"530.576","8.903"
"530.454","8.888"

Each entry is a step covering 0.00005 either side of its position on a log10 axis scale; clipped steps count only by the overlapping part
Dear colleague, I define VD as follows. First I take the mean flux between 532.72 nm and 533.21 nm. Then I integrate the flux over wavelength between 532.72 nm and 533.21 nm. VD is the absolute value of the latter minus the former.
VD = 3.62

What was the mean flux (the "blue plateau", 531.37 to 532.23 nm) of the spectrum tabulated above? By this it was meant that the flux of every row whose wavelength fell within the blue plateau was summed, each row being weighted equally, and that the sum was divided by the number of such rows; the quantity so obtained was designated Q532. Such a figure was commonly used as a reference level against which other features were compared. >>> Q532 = 7.95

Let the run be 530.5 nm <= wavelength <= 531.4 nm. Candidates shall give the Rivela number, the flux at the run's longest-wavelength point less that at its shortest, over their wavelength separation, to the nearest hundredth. -0.40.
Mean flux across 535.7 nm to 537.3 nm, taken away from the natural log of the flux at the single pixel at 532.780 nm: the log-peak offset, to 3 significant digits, -6.68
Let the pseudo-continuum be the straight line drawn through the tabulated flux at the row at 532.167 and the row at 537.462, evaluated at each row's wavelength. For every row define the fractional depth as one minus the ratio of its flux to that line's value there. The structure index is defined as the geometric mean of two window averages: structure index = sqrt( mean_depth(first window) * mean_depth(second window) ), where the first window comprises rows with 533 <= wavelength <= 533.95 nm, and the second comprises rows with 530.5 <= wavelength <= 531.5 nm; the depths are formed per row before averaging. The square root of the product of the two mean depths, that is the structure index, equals 0.17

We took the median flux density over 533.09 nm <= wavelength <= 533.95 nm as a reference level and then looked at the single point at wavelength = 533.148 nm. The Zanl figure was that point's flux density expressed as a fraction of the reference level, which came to 0.88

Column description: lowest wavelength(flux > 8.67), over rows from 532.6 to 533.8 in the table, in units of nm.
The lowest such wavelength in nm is 533.516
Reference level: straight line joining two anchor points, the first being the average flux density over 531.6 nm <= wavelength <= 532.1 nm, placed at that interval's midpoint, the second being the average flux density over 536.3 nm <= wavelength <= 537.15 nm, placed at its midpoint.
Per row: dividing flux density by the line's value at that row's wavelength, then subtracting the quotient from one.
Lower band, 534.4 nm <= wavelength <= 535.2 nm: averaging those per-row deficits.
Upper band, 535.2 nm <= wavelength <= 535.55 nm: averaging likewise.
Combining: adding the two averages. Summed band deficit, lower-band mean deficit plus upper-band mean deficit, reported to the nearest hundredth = -0.08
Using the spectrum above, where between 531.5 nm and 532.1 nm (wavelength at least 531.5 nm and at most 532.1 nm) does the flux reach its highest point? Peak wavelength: 531.555 nm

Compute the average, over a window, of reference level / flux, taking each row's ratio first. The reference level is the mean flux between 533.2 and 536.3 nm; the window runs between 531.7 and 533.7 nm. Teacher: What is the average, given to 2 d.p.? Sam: 1.15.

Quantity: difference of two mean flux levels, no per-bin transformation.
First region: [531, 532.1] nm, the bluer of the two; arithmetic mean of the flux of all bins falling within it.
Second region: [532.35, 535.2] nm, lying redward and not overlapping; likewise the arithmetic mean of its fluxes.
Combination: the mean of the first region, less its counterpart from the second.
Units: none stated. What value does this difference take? 0.09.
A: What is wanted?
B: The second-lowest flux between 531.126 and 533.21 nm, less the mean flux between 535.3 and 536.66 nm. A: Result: -1.81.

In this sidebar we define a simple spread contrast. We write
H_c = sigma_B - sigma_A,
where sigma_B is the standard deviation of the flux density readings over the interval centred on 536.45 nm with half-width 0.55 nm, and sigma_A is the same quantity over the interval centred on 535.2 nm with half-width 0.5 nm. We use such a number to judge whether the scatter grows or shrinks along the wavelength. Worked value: 0.016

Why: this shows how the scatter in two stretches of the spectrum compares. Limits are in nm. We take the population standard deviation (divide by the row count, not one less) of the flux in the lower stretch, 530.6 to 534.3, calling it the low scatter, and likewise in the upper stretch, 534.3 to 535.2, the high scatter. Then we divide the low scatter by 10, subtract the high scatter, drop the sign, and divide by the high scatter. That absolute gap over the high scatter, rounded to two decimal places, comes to 0.56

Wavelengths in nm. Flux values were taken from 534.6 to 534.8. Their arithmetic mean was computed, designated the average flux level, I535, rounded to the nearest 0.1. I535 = 8.5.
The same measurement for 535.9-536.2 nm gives 8.7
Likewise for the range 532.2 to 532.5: 7.0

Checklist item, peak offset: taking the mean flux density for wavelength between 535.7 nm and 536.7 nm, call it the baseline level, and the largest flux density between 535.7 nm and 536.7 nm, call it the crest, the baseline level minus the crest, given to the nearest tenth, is -0.1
